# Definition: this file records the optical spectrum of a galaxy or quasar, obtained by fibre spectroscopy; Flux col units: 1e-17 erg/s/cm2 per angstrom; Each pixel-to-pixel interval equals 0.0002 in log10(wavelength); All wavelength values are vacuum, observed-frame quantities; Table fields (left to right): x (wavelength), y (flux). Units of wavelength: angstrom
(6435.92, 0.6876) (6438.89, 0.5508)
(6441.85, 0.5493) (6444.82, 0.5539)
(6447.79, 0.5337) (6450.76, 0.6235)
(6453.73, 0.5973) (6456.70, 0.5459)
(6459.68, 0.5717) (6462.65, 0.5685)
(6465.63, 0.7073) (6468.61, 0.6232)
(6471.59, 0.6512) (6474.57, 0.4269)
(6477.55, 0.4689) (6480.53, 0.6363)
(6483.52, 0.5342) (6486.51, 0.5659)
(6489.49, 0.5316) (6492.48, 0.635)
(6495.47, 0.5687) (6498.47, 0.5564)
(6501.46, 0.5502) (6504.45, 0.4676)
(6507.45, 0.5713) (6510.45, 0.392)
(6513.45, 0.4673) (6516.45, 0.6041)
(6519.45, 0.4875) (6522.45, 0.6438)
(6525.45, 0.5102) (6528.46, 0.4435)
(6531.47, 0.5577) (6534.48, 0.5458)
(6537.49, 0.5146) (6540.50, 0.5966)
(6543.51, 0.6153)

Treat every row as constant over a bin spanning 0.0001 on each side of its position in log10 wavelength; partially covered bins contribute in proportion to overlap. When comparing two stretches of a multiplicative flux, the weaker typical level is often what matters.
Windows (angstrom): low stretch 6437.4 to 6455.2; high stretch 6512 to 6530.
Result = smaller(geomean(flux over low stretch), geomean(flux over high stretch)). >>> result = 0.52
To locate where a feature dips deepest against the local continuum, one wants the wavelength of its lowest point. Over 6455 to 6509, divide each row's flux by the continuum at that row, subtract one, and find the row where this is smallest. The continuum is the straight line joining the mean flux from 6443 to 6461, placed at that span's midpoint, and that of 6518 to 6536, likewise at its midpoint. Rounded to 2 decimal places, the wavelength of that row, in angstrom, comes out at 6474.57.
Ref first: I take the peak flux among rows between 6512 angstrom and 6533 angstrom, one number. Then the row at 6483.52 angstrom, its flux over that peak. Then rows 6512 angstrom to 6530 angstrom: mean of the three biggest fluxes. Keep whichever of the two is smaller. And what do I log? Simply 0.586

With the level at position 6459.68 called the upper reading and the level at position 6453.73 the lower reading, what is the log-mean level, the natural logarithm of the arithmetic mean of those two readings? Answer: -0.54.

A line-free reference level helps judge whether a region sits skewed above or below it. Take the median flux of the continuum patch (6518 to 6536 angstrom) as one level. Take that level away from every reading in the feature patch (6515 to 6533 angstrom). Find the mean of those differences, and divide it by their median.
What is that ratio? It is 2.2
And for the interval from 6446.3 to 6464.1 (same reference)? 1.1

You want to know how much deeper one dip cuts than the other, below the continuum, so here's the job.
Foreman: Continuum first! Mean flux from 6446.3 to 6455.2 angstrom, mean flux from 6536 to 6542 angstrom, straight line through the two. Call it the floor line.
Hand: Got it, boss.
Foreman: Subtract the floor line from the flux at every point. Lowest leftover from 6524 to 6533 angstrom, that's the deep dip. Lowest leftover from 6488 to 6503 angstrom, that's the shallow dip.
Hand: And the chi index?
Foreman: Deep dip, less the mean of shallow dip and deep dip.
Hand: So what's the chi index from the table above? -0.038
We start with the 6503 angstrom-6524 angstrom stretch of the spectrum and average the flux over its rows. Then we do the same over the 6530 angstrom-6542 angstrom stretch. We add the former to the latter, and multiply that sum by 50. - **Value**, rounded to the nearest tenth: 53.6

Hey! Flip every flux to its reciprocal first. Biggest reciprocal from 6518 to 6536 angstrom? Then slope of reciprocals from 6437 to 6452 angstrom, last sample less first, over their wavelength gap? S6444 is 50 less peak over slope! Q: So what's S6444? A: 176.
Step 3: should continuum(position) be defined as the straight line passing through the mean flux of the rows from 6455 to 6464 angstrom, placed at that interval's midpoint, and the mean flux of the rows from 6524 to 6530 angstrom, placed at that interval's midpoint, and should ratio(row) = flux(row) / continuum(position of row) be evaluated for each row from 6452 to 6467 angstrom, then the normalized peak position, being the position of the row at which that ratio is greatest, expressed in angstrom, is 6465.63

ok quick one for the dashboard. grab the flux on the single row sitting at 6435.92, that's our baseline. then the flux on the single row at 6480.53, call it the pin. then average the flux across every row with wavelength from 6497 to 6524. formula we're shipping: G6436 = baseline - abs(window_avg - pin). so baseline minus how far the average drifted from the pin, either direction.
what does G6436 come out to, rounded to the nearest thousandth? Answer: 0.578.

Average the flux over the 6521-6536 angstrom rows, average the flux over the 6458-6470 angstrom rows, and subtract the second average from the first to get -0.077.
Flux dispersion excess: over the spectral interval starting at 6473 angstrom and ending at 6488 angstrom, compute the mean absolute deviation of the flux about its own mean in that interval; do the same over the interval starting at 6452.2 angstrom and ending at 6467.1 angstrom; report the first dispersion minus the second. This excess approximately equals 0.019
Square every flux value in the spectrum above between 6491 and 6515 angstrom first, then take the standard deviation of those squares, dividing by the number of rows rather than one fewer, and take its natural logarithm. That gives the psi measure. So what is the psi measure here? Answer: -2.60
